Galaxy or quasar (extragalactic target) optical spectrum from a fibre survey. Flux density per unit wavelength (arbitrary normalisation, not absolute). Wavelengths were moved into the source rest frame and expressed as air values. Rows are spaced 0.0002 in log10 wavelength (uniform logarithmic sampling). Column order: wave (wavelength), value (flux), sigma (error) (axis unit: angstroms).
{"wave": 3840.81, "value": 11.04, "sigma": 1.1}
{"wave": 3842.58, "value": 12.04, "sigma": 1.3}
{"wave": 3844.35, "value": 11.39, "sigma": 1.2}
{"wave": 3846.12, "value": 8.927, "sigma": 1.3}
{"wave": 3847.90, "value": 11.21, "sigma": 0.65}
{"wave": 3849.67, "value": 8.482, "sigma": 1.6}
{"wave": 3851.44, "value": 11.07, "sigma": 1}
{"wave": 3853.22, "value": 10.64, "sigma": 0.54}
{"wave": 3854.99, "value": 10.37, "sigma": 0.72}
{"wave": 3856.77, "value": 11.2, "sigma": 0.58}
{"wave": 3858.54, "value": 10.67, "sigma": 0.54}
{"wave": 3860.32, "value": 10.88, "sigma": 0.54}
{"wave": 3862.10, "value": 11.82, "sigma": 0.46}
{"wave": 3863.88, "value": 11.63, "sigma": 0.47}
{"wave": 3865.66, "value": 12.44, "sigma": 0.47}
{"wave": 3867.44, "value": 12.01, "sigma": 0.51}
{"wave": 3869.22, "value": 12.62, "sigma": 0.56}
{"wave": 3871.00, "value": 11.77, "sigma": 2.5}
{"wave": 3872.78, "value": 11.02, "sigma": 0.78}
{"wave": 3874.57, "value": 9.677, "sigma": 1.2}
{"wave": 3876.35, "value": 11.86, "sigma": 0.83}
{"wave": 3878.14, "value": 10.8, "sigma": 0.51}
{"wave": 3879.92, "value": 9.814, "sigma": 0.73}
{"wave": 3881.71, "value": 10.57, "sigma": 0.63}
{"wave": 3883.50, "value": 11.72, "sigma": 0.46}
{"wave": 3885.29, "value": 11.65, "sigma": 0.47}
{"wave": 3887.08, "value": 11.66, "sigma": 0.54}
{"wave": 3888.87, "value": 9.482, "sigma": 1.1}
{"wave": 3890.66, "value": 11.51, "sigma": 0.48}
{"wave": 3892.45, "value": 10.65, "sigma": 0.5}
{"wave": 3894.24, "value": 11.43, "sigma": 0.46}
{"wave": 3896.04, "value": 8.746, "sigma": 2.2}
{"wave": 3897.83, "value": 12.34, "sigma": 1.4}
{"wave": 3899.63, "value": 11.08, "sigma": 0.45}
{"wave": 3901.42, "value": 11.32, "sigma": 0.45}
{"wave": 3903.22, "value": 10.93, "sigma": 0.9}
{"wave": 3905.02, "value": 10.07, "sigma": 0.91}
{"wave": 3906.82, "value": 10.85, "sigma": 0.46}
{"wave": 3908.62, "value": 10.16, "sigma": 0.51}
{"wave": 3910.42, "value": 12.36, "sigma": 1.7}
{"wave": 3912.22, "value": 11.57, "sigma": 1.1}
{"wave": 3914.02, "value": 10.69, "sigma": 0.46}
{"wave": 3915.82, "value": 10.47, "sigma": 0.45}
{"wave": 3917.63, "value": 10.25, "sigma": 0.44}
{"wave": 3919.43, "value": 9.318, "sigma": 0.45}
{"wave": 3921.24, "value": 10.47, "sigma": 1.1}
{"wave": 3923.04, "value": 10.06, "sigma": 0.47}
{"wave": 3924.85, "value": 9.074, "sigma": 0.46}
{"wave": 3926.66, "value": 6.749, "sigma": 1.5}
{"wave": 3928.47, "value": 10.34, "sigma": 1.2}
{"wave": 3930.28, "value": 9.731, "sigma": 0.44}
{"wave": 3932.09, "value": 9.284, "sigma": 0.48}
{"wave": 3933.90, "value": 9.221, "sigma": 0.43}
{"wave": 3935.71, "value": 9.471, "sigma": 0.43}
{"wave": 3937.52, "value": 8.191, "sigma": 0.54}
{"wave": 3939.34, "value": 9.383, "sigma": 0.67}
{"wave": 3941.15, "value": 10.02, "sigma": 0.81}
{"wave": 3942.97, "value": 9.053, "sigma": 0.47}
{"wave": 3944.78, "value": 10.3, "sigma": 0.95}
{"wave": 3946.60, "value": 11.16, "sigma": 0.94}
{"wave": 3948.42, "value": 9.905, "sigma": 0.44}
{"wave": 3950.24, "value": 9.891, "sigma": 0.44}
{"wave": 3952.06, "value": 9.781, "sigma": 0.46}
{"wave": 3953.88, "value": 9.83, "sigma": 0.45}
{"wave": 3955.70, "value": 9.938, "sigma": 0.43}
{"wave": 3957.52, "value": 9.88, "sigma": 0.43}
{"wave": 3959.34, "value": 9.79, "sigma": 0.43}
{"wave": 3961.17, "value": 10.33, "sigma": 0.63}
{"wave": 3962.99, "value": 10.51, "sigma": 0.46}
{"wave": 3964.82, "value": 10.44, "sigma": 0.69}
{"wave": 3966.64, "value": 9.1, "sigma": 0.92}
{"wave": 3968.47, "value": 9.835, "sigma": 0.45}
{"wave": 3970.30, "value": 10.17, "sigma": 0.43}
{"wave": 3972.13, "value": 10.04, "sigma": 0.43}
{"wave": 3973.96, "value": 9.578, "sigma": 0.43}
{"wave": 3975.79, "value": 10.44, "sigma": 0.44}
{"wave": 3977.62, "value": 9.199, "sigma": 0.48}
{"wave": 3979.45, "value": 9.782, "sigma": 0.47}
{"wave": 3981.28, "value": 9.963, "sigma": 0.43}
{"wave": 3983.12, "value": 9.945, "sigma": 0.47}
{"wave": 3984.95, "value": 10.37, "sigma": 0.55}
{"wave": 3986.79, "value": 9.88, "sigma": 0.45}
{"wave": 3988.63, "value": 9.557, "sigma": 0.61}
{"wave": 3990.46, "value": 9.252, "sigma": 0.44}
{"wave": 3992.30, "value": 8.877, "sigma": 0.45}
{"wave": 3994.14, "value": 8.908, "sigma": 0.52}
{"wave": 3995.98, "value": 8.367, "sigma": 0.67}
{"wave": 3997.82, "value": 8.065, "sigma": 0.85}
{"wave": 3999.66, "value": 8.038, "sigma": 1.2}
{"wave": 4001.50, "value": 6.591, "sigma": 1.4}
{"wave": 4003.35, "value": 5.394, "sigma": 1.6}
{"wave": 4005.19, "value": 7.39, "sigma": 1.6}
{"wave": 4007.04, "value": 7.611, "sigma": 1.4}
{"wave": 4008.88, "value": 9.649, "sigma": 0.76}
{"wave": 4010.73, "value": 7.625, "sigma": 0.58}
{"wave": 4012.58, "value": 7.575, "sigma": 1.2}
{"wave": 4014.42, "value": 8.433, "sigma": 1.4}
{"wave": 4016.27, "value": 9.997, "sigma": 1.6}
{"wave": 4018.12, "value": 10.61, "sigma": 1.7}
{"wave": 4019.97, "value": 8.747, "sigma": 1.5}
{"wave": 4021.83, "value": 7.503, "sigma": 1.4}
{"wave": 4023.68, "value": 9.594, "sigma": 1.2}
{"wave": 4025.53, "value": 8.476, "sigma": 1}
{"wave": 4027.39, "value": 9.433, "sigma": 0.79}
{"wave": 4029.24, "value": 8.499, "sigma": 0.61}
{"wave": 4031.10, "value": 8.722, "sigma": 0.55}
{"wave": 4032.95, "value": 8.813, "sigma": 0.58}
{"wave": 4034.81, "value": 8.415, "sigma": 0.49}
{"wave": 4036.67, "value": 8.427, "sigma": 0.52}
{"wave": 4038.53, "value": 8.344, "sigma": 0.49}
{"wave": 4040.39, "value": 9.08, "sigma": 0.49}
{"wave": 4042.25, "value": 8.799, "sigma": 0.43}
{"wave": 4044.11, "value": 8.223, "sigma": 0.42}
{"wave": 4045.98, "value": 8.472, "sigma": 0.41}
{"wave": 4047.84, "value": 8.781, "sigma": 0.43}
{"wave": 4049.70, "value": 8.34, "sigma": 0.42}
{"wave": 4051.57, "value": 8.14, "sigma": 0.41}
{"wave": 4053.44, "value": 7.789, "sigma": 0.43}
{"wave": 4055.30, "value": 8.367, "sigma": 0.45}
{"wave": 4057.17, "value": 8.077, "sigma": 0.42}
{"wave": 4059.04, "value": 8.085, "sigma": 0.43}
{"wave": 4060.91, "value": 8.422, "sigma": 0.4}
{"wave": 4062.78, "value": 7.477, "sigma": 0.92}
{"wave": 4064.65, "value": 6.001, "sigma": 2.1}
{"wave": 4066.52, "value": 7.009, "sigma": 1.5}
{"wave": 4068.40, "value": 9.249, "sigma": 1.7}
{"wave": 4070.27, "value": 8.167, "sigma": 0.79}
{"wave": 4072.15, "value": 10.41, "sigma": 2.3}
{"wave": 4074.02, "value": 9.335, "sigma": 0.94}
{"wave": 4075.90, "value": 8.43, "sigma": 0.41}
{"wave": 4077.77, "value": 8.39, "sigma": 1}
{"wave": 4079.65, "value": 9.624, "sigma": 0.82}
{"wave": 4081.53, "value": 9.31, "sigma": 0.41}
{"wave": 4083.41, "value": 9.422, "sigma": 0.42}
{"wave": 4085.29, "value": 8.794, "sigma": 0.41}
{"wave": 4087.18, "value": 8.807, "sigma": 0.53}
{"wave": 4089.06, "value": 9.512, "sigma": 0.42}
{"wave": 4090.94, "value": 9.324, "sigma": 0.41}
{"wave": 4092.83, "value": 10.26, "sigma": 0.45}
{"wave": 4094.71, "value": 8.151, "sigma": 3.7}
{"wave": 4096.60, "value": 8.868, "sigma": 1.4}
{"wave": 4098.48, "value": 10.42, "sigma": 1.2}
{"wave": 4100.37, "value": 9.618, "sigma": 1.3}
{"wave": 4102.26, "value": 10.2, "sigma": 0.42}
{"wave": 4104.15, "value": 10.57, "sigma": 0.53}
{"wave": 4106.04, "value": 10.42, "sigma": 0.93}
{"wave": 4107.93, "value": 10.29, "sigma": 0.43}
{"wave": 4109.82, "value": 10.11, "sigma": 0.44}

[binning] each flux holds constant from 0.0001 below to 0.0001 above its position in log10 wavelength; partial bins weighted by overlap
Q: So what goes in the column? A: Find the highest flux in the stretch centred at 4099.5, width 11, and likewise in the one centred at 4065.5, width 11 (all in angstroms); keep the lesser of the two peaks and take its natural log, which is 2.22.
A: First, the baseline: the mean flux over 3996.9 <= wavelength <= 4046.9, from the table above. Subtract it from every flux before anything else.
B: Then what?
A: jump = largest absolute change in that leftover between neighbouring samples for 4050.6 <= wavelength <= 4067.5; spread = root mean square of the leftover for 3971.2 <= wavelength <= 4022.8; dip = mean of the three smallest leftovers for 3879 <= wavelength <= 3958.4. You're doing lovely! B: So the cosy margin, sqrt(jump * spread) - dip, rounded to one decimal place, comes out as 1.9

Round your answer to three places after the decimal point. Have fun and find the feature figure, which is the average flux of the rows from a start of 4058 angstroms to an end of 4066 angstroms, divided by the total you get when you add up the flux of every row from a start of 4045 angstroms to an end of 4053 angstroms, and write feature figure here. 0.222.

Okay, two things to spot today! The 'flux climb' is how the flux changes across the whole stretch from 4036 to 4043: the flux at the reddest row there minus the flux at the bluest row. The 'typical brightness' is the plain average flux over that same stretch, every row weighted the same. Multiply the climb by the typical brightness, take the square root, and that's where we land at 1.8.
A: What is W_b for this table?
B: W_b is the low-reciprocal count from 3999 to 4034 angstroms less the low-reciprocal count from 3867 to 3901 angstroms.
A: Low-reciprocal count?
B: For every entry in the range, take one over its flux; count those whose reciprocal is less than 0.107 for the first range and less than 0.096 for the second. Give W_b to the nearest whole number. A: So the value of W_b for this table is -10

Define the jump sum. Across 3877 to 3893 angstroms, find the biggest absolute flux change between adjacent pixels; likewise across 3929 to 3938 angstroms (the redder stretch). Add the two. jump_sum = 3.5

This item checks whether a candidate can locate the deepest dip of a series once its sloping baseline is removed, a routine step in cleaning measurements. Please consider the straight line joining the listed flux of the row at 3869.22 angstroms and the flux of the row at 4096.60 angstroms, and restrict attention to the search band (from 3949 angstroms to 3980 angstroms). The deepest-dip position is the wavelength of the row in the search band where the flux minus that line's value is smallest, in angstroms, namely 3966.64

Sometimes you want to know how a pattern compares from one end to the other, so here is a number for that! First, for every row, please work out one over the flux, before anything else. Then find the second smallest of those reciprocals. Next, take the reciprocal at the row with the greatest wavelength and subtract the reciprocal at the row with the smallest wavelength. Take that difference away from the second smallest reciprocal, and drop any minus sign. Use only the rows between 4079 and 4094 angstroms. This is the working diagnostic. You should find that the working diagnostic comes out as 0.110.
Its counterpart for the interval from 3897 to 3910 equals 0.071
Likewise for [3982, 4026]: 0.079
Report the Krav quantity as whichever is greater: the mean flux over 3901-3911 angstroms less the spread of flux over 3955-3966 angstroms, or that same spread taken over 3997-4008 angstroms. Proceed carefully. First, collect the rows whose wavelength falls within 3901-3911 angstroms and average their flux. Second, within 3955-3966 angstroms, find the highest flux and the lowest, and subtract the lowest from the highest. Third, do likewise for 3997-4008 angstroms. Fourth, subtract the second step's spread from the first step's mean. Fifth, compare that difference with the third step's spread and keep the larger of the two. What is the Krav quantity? 10.2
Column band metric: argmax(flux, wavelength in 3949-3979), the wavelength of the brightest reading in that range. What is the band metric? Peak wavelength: 3962.99 angstroms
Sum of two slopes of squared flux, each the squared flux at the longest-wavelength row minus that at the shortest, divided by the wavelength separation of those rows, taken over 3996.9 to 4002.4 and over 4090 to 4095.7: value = -11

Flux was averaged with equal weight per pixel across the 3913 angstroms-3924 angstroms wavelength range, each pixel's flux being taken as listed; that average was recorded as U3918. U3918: 10.2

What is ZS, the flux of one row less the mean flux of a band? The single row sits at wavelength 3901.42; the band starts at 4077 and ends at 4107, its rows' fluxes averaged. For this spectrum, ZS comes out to 1.8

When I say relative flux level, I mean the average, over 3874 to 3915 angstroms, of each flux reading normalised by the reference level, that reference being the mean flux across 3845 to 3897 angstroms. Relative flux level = 1.00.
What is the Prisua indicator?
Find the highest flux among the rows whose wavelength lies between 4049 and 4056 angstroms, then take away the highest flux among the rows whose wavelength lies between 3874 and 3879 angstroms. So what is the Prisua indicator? -3.5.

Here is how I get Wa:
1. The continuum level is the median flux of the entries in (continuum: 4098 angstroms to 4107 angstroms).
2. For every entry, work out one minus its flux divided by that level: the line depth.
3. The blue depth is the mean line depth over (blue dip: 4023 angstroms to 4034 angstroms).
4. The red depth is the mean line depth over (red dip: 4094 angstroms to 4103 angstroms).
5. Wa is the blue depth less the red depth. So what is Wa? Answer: 0.05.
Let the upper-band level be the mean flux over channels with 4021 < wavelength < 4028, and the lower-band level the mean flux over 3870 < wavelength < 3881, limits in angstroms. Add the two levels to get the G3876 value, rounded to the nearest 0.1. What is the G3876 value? 19.6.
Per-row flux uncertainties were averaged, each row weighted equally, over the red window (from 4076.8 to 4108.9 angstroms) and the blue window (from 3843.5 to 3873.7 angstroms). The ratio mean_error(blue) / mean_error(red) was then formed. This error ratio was 1.0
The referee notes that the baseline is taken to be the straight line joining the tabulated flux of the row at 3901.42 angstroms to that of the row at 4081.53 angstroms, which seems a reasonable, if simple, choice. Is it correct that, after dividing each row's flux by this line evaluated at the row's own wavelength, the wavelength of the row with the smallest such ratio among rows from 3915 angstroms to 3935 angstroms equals 3926.66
